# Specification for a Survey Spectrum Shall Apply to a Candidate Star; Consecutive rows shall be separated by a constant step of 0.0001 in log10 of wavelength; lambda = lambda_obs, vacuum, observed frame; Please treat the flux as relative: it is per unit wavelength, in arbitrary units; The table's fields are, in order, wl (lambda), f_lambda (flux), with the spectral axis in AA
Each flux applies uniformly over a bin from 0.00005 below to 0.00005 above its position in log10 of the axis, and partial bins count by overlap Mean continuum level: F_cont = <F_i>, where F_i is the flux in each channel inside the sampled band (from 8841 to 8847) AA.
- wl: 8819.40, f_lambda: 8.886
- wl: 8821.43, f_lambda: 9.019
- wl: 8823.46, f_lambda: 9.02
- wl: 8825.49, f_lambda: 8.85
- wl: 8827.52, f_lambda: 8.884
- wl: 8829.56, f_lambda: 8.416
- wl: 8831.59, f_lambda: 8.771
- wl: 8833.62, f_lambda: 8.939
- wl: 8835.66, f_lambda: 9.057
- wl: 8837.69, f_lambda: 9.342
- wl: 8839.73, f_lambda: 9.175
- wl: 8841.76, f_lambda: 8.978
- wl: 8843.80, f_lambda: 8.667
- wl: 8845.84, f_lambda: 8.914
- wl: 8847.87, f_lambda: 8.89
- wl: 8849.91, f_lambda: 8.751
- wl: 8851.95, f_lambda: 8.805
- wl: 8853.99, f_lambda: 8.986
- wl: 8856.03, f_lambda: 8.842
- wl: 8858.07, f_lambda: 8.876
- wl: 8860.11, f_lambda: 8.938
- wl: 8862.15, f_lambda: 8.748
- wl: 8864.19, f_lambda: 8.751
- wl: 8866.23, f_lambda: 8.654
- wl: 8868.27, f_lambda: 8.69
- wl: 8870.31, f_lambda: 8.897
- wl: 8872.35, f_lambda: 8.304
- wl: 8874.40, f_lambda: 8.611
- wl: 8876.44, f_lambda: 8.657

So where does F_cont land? 8.85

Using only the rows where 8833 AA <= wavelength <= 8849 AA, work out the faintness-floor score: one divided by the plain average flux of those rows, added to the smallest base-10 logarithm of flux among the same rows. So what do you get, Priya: 1.05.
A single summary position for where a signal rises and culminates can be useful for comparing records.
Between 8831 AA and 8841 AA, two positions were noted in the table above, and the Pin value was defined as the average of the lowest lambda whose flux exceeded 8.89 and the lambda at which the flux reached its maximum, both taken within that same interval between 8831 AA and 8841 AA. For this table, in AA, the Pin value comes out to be 8835.7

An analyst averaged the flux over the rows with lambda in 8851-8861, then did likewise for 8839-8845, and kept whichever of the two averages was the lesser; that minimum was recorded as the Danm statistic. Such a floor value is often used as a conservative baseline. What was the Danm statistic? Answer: 8.89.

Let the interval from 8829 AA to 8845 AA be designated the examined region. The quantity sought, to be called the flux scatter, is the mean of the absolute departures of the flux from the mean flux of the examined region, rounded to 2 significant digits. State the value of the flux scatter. 0.23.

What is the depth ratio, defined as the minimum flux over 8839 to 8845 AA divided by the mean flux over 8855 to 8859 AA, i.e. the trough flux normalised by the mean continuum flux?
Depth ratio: 0.98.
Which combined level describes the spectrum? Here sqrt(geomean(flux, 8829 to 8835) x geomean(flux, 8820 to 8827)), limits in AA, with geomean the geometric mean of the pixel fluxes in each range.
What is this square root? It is 8.83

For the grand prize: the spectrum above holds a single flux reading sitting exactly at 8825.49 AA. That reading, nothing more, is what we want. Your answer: 8.85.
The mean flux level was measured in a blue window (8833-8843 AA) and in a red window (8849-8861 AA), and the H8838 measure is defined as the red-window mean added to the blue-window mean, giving 18.0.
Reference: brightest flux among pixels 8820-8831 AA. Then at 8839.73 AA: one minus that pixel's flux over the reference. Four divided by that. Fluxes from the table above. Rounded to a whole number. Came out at -233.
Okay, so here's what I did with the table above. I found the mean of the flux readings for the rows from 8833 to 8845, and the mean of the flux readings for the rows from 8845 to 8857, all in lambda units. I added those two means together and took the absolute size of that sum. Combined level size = 17.89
